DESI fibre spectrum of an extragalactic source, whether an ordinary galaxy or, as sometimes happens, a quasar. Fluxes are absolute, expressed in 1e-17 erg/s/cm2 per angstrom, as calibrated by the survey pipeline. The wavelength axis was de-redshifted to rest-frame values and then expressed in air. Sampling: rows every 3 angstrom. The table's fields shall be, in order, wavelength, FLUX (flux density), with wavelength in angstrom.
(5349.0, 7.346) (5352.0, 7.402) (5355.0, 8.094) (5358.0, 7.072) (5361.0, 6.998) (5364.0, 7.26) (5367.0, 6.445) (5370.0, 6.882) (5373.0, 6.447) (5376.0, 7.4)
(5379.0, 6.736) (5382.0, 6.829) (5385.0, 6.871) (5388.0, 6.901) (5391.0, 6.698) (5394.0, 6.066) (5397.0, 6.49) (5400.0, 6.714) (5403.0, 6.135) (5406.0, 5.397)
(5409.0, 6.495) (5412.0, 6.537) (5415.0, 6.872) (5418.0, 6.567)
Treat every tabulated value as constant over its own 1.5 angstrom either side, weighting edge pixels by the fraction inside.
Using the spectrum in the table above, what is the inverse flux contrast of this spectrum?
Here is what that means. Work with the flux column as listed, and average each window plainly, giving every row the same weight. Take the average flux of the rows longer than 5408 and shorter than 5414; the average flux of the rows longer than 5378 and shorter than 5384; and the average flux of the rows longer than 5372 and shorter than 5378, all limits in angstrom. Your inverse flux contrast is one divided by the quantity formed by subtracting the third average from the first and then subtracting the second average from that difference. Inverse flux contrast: -0.139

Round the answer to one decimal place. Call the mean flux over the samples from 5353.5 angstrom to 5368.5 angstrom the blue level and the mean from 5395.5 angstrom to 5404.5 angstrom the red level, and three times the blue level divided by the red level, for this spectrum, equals 3.3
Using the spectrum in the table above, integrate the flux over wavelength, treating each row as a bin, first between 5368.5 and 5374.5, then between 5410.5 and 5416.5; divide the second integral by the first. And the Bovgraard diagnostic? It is 1.01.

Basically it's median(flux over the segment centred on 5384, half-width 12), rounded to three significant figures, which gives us 6.78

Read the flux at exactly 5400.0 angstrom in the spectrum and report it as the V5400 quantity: 6.714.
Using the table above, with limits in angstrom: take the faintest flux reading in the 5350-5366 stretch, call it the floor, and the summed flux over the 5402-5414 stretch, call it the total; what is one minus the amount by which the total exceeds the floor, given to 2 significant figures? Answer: -17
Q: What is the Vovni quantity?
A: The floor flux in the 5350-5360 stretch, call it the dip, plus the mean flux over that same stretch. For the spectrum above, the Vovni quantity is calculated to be 14.6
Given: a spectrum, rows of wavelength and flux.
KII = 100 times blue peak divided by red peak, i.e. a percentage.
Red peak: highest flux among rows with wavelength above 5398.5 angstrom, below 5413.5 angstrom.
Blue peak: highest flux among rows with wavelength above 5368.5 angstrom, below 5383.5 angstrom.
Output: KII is 110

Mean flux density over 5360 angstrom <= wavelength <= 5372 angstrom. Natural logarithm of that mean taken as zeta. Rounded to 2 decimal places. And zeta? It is 1.93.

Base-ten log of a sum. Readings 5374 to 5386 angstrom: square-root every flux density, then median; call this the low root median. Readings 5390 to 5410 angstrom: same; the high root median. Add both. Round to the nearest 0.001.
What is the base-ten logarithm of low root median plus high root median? 0.713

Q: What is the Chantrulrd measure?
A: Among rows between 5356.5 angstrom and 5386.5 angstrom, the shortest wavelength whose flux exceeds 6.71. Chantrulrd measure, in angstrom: 5358.0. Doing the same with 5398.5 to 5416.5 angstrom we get 5400.0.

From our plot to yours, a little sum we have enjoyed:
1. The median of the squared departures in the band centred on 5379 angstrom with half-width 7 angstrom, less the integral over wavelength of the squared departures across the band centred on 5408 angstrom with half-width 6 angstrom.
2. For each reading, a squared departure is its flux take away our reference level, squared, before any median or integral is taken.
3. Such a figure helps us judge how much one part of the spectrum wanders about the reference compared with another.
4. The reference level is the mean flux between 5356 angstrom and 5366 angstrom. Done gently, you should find -14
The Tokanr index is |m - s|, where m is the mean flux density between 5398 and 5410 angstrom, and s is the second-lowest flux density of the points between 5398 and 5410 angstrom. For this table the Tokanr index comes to 0.05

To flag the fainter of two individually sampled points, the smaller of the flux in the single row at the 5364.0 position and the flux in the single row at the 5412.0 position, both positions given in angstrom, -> 6.54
